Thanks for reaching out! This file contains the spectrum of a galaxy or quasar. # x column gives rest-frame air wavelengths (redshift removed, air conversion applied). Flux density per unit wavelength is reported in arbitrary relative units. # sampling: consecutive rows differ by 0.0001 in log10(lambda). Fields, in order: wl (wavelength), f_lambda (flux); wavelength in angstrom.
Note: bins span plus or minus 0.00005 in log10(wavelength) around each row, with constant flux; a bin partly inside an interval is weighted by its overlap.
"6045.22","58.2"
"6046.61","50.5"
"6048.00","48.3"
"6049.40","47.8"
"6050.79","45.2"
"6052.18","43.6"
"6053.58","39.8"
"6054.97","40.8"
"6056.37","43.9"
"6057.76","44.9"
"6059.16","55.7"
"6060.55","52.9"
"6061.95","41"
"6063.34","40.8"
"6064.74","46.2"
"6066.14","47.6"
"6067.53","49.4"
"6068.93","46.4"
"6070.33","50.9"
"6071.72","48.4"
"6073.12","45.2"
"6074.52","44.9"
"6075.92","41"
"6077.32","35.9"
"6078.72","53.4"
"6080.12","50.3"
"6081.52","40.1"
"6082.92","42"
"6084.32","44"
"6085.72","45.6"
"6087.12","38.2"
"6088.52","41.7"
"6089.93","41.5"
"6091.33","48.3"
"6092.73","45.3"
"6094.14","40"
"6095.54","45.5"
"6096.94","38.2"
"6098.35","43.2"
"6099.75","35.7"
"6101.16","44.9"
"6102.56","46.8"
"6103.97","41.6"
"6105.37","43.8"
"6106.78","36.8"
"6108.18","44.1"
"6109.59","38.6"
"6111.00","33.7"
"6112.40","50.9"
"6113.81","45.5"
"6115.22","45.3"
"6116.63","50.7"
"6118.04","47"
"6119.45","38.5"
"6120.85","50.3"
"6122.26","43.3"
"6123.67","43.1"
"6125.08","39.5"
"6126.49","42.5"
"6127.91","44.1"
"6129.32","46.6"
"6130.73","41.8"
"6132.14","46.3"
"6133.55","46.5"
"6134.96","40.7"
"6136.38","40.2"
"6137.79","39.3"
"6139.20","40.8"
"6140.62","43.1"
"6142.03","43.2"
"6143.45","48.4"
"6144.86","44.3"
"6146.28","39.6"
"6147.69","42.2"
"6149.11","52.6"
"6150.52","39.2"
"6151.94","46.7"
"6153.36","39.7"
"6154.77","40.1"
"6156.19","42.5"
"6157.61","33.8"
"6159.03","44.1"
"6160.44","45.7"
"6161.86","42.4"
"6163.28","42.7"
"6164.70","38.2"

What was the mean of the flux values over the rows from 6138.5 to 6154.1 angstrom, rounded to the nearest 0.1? 43.6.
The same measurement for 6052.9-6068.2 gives 45.7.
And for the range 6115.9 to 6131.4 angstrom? 44.3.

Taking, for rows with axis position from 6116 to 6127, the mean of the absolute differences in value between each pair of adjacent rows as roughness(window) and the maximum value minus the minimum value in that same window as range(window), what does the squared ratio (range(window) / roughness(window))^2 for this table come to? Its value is 5.1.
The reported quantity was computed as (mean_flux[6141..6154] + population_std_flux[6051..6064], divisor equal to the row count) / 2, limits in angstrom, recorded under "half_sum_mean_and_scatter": 24.7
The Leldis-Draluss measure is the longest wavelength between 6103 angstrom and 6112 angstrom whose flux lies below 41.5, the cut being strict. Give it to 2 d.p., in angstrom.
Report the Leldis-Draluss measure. 6111.00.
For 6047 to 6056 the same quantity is 6054.97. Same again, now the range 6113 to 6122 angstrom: 6119.45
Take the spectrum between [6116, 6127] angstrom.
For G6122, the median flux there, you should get 43.2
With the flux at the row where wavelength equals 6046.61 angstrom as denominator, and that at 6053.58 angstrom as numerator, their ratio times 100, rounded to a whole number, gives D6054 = 79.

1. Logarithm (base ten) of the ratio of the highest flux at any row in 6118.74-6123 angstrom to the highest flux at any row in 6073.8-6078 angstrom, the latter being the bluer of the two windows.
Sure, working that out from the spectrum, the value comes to 0.049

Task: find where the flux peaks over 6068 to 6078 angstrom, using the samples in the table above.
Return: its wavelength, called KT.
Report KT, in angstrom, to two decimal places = 6070.33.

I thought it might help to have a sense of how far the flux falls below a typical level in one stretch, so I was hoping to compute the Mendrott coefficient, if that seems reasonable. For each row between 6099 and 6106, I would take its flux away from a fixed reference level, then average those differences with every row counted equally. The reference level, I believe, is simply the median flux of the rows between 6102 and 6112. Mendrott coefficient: -1.0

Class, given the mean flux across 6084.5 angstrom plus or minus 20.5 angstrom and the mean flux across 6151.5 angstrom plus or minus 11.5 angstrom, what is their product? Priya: 1900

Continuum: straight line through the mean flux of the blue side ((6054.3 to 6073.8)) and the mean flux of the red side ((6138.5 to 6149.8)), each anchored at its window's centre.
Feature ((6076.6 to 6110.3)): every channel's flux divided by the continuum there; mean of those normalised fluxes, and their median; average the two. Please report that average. 0.93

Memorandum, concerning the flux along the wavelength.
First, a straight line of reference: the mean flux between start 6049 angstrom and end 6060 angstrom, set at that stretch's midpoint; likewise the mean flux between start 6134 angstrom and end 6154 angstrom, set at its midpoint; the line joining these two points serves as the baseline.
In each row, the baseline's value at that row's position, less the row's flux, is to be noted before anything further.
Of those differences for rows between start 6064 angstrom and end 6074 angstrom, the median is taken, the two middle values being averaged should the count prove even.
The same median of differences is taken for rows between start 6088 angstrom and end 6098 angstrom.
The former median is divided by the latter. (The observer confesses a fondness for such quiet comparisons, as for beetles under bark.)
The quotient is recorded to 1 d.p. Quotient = -1.0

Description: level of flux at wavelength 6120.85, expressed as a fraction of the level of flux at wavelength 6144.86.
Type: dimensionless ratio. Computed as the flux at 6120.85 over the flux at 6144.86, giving 1.14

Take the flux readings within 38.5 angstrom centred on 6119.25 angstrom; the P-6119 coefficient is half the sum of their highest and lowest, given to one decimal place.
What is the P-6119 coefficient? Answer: 42.3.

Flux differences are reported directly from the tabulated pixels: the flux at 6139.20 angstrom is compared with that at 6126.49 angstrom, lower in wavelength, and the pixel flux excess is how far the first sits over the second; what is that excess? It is -1.7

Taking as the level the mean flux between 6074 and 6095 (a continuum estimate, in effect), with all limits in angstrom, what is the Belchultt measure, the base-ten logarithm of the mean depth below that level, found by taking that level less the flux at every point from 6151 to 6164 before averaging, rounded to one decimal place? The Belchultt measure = 0.2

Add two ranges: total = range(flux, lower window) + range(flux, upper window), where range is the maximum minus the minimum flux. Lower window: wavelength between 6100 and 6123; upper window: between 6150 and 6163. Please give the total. 30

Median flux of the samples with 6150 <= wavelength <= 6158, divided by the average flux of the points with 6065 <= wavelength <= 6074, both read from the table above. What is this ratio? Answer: 0.83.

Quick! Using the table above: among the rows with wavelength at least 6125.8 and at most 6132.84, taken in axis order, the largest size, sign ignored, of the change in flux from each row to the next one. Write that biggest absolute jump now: 4.8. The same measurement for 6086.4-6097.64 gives 7.3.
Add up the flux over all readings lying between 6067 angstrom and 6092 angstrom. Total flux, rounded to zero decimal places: 807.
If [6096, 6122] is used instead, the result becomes 776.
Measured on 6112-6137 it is 803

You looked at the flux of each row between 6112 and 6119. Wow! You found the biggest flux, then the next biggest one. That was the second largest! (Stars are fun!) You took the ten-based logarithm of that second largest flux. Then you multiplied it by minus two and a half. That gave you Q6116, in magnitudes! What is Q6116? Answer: -4.26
